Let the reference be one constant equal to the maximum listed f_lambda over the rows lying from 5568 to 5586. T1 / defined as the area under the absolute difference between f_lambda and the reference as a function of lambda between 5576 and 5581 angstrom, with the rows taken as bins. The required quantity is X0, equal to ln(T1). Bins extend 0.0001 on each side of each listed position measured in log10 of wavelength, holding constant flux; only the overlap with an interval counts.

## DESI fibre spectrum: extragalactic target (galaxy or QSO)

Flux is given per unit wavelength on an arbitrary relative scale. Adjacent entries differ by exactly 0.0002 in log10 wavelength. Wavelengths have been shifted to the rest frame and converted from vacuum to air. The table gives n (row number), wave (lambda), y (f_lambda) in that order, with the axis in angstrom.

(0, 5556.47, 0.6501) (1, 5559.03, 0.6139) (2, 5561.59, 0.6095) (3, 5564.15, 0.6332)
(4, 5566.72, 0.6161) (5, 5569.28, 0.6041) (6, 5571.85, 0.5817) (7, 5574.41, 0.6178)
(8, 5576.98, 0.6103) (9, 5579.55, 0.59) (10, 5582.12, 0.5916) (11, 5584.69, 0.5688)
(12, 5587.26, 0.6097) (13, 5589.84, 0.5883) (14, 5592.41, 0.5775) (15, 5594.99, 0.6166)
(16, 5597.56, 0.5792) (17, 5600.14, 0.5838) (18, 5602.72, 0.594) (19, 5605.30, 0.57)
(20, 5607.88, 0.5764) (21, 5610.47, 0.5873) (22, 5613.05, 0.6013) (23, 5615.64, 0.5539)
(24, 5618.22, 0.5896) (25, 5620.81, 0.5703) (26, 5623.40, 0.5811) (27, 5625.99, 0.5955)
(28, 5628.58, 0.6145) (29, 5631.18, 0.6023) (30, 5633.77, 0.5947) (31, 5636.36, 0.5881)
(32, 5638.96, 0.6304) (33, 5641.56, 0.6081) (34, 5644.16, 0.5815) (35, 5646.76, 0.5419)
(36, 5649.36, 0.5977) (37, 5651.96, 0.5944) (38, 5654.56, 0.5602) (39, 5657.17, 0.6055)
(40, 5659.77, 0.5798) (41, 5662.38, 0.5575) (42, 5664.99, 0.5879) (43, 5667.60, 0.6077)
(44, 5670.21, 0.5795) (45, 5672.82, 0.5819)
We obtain -2.38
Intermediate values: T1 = 0.09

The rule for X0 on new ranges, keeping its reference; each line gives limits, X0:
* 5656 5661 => -2.07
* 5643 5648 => -1.27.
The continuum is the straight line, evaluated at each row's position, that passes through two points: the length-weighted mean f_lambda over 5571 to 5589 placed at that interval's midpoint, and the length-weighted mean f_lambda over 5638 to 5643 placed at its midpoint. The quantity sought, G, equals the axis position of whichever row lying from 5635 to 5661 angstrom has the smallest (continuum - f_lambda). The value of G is 5638.96 angstrom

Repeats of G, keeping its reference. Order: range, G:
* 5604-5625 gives 5613.05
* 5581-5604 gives 5594.99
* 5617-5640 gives 5638.96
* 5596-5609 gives 5602.72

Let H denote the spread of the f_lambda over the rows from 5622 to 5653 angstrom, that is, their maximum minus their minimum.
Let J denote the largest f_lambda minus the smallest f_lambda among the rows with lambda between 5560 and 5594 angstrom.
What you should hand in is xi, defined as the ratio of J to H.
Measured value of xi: 0.7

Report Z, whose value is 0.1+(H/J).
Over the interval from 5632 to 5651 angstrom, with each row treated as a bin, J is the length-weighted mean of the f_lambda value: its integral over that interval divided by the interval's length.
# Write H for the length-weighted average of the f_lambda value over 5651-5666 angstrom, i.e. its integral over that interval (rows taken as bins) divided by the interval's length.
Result 1.08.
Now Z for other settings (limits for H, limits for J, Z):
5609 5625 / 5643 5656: 1.11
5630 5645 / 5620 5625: 1.14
